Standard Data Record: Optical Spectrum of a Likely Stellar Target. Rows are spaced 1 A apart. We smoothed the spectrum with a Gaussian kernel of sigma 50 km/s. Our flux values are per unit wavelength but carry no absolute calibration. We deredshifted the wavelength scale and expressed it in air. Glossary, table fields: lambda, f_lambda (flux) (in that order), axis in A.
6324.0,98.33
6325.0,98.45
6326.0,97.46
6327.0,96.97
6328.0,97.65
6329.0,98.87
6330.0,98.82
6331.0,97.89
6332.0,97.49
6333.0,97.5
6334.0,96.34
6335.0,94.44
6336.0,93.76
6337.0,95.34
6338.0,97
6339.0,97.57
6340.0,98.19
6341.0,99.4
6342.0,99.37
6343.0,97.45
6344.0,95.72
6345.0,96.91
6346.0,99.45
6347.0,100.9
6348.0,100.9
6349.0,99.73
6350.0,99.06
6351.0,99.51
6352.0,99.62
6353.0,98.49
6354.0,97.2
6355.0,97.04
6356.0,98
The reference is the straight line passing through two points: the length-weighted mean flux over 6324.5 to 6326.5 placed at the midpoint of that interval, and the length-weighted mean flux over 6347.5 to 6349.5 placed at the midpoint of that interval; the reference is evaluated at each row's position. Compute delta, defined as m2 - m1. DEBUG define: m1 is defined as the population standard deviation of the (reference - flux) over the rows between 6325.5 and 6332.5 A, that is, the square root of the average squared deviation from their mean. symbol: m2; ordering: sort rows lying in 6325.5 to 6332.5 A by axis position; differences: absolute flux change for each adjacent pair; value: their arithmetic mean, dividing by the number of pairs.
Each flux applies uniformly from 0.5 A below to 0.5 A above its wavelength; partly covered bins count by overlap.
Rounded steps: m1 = 0.6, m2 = 0.6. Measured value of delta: 0.00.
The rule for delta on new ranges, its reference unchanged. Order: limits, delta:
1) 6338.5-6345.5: -0.22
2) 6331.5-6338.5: -0.32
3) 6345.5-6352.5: -0.14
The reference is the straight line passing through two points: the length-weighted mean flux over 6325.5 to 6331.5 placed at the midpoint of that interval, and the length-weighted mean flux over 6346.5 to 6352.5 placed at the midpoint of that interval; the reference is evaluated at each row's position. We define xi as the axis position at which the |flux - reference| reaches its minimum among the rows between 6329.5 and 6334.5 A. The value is 6331.0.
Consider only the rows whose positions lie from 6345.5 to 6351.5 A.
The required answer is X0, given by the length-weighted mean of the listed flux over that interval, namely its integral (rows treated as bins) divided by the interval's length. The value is 99.9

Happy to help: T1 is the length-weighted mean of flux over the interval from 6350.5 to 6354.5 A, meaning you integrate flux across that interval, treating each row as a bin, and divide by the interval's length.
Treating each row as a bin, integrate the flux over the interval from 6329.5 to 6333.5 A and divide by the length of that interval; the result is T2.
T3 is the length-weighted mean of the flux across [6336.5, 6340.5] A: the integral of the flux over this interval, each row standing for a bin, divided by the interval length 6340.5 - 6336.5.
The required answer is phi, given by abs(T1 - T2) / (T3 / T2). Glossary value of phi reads 0.8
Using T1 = 99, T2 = 98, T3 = 97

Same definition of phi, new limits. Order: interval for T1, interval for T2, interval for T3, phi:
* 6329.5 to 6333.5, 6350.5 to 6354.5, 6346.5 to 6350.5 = 0.8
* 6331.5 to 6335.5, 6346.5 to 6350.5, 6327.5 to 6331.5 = 3.8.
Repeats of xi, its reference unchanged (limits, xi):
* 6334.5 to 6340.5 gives 6340.0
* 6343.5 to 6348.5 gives 6346.0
